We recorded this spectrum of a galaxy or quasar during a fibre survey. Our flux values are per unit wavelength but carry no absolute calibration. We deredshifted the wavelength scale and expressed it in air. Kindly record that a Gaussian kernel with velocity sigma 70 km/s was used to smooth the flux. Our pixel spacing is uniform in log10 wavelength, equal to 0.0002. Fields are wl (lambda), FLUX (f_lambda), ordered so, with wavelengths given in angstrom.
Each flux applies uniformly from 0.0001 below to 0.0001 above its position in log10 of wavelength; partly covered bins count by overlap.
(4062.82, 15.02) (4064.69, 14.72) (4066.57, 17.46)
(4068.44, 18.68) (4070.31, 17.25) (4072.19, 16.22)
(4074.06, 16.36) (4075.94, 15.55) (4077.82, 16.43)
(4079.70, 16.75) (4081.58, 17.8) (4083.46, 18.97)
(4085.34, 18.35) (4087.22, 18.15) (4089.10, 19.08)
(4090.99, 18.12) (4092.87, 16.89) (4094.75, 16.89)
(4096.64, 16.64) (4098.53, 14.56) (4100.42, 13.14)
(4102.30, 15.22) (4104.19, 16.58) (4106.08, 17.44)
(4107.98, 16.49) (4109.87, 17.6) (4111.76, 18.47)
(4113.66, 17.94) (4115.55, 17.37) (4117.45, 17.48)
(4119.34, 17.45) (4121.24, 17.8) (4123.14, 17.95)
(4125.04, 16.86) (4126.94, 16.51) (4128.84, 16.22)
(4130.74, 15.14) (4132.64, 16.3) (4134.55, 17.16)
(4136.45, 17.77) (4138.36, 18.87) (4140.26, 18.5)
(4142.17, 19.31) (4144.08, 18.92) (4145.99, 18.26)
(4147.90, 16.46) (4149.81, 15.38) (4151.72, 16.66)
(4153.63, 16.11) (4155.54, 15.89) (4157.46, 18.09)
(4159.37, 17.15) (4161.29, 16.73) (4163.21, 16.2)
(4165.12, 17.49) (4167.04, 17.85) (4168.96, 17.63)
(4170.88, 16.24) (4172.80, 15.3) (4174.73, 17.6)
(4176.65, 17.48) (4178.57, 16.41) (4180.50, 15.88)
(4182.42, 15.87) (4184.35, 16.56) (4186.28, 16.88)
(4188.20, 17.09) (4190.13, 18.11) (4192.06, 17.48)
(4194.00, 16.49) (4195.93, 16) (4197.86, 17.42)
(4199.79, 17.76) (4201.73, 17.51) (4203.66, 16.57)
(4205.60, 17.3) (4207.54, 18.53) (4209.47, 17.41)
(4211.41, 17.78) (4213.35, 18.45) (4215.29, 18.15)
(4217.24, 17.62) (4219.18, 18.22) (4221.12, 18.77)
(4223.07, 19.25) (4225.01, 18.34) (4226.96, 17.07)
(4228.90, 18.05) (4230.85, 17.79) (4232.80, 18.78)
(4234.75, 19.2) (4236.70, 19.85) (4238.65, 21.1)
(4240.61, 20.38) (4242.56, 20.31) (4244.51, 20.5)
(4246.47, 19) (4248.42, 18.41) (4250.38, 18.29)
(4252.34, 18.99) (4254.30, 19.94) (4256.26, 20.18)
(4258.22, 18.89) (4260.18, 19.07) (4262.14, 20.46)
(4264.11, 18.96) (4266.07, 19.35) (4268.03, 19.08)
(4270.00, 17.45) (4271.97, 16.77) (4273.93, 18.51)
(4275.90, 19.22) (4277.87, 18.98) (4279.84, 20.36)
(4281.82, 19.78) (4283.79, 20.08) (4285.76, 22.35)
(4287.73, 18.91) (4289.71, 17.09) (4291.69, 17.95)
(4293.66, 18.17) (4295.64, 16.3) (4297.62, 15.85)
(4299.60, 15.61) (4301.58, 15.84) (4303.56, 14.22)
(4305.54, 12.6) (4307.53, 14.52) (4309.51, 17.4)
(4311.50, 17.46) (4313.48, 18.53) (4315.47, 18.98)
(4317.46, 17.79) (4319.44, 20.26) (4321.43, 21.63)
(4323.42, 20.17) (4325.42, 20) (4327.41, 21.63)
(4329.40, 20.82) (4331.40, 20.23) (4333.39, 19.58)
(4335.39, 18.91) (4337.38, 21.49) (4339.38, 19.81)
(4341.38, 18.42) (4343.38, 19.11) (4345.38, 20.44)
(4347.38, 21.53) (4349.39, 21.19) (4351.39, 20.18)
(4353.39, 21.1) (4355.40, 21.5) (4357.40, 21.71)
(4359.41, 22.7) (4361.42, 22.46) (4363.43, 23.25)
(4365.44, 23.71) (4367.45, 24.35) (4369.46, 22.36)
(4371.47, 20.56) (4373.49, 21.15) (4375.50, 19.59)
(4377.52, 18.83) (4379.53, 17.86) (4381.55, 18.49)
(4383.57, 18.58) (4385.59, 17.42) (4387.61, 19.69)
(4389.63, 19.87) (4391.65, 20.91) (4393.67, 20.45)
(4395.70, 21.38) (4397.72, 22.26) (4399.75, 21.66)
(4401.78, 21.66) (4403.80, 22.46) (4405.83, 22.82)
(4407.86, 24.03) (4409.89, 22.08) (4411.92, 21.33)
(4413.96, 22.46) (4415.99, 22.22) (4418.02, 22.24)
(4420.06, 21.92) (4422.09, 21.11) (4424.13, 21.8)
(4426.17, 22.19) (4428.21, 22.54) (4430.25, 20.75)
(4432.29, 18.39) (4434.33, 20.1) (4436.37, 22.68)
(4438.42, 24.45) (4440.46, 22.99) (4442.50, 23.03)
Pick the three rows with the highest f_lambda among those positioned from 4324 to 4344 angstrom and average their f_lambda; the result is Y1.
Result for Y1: 21.3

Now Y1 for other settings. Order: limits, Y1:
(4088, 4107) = 18.2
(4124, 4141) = 18.4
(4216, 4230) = 18.8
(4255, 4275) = 20.0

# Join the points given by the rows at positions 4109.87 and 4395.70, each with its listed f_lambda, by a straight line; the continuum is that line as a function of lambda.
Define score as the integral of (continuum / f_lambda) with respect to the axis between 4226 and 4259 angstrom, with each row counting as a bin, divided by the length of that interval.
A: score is 1.01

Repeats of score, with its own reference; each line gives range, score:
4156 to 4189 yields 1.10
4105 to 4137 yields 1.04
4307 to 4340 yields 1.06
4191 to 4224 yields 1.07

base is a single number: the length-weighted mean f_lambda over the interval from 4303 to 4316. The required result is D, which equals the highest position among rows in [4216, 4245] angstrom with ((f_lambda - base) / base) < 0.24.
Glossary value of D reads 4236.70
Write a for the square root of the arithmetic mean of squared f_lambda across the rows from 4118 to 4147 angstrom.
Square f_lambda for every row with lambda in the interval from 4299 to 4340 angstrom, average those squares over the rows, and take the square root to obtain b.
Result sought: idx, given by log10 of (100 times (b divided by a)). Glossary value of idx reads 2.03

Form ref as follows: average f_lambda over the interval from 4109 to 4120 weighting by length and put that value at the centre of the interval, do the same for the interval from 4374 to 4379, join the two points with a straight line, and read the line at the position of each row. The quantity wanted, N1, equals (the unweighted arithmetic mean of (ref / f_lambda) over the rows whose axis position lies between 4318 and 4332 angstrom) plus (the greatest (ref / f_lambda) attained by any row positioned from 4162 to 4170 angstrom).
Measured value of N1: 2.03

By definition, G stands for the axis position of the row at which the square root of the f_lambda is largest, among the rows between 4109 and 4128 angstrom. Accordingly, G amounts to 4111.76 angstrom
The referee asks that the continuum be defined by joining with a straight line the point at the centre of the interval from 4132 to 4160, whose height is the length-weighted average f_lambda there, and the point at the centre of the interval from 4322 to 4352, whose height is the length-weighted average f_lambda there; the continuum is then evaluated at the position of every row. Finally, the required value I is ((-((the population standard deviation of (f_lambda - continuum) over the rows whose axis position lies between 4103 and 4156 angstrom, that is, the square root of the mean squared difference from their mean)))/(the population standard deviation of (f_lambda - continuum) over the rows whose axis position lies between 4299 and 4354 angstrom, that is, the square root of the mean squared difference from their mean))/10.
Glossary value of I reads -0.05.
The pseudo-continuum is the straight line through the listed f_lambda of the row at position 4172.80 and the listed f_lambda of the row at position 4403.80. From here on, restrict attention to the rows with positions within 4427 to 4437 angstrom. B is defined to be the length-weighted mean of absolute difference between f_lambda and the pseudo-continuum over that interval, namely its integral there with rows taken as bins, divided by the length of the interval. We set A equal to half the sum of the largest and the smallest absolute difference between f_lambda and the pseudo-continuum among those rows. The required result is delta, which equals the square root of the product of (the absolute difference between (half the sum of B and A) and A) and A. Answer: 0.7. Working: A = 2.8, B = 2.5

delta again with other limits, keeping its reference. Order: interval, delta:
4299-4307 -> 0.9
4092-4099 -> 0.9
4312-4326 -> 0.2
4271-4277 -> 0.1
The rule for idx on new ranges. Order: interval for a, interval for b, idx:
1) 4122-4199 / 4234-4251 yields 2.06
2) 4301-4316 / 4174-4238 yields 2.03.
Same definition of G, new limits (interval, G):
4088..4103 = 4089.10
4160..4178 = 4167.04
